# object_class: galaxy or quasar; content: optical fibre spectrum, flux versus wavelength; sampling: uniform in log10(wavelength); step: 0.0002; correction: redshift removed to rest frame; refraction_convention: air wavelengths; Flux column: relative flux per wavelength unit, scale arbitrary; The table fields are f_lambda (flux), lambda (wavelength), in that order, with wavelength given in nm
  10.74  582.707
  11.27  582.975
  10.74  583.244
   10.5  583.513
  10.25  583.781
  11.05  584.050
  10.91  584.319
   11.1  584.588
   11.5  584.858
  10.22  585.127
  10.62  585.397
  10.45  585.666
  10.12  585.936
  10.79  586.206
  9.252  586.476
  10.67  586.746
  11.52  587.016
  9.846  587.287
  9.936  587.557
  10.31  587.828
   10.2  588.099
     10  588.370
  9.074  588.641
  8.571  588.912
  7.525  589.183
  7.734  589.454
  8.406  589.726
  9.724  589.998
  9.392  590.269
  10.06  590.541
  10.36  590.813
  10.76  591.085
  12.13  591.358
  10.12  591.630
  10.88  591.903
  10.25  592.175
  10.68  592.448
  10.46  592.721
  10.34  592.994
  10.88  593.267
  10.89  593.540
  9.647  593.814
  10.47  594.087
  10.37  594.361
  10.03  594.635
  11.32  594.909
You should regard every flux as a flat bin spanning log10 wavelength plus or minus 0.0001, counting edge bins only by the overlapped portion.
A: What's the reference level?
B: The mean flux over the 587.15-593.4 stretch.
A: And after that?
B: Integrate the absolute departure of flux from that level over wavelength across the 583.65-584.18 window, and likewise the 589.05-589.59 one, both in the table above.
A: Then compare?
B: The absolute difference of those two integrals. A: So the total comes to 0.83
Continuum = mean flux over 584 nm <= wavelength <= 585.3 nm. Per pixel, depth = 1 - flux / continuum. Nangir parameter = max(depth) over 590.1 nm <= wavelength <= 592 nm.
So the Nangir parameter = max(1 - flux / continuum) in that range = 0.14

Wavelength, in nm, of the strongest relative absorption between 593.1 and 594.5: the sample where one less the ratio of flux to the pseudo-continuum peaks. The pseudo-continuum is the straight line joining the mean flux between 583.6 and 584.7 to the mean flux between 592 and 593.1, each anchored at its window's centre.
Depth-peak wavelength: 593.814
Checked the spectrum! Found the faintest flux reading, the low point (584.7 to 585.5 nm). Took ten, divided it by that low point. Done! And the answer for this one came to 0.98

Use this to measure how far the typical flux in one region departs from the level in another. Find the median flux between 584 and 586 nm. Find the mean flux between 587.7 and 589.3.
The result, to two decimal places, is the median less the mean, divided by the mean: 0.16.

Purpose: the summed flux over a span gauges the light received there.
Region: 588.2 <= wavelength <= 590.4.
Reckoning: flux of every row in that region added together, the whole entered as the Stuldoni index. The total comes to 70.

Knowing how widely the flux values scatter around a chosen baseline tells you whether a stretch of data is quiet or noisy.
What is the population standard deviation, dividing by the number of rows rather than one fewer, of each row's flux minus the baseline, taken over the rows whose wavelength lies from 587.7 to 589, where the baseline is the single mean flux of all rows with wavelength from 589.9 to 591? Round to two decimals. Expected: 0.69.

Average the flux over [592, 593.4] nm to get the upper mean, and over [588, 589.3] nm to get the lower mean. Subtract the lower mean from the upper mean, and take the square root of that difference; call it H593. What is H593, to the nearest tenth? 1.2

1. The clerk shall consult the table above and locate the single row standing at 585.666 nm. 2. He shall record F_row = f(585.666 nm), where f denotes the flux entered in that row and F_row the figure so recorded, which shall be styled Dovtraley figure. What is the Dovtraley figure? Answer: 10.45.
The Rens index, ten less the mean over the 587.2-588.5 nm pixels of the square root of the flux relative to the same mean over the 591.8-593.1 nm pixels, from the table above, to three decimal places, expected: 9.022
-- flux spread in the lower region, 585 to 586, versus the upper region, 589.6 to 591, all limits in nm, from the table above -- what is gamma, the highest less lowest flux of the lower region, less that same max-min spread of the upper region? -1.5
